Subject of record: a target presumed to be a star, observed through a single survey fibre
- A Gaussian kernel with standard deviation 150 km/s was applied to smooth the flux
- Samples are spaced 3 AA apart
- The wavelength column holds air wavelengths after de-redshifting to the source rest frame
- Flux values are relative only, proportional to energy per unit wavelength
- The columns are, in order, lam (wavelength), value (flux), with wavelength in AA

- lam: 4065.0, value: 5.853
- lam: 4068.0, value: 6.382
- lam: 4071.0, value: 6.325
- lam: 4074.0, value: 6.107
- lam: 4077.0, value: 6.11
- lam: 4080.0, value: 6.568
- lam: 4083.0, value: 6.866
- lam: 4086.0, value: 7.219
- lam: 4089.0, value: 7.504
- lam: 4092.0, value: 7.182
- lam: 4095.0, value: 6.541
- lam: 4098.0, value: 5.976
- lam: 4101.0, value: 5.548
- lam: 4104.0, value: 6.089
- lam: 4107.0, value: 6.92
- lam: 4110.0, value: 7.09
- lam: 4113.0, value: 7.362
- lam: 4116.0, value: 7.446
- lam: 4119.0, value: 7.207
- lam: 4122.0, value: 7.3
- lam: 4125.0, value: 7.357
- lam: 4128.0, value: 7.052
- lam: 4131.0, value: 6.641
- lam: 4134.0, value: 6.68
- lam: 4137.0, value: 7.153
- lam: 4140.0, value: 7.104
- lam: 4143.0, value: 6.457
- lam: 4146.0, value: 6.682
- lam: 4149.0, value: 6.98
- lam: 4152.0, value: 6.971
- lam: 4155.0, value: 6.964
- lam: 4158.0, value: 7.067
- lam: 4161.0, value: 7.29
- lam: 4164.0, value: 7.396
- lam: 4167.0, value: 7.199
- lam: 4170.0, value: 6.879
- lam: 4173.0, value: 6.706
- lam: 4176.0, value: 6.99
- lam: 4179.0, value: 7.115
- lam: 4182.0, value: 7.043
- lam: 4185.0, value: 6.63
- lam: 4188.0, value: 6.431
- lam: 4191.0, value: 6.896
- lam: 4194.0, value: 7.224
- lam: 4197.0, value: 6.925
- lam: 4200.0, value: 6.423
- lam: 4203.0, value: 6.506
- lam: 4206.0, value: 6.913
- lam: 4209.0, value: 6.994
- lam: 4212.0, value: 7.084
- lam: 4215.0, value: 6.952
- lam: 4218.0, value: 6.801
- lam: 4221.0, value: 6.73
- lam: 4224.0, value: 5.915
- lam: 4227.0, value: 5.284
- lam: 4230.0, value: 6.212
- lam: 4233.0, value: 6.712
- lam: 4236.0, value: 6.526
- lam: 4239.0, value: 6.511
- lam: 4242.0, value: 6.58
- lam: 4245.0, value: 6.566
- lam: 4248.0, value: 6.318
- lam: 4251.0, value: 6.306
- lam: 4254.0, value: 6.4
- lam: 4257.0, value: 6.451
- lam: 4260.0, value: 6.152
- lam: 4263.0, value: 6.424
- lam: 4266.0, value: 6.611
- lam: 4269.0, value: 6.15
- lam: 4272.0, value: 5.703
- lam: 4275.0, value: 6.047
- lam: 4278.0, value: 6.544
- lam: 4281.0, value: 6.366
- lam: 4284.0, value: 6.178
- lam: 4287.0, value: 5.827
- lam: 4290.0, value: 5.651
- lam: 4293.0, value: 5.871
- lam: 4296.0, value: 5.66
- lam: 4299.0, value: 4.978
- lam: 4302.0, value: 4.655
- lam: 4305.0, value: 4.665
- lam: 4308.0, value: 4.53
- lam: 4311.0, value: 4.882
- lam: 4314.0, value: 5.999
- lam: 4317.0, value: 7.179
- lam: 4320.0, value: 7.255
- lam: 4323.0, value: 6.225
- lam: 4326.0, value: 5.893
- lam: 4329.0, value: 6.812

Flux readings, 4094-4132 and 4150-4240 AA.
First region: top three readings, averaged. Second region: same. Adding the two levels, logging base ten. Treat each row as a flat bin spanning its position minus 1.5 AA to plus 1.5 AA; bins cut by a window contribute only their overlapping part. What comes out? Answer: 1.17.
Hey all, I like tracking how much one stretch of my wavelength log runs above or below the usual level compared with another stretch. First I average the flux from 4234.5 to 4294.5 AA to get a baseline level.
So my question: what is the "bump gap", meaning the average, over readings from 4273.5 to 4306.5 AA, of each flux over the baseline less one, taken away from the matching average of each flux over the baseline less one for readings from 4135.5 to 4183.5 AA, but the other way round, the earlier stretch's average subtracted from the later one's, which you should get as -0.21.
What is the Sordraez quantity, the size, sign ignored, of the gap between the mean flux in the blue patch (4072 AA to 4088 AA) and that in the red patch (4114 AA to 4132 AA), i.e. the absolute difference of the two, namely 0.59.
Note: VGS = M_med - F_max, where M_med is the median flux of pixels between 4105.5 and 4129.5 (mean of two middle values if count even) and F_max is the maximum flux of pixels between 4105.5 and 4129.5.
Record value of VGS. -0.19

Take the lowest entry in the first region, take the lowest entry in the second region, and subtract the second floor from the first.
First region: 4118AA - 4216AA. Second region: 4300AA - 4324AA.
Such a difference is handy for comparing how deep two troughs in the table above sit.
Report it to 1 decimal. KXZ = 1.9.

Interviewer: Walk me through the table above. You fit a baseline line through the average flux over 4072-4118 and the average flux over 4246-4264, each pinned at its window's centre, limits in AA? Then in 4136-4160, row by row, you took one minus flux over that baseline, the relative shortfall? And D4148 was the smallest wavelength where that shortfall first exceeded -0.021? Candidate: 4143.0 AA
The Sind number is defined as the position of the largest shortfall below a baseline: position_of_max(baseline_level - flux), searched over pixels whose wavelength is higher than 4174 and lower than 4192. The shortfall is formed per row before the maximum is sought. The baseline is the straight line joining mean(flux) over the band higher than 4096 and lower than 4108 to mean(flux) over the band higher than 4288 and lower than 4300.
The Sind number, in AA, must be 4188.0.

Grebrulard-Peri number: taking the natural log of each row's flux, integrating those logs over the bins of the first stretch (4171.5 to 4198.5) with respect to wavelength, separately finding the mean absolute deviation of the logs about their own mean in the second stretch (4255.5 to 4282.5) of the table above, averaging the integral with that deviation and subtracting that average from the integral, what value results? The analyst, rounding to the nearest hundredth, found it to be 26.02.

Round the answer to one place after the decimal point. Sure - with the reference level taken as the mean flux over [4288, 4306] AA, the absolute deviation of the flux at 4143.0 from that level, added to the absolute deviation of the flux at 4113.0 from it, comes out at 3.3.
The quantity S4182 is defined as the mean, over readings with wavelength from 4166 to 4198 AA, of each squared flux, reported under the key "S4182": 47.8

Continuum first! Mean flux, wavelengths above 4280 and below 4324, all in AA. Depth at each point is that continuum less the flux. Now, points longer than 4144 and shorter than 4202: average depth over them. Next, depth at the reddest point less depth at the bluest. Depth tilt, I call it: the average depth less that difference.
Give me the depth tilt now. -1.47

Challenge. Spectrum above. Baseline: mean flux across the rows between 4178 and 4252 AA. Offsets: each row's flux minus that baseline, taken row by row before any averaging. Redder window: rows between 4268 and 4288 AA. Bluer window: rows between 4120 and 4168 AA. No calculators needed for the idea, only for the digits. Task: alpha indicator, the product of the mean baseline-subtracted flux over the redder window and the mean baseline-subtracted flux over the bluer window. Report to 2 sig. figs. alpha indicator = -0.20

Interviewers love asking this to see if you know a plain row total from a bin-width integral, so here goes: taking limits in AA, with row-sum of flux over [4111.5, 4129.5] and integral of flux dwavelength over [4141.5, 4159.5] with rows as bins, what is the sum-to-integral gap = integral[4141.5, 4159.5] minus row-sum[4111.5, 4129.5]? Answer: 79.6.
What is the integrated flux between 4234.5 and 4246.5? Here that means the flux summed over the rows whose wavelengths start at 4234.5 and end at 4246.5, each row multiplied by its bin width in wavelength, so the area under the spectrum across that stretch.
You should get 79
